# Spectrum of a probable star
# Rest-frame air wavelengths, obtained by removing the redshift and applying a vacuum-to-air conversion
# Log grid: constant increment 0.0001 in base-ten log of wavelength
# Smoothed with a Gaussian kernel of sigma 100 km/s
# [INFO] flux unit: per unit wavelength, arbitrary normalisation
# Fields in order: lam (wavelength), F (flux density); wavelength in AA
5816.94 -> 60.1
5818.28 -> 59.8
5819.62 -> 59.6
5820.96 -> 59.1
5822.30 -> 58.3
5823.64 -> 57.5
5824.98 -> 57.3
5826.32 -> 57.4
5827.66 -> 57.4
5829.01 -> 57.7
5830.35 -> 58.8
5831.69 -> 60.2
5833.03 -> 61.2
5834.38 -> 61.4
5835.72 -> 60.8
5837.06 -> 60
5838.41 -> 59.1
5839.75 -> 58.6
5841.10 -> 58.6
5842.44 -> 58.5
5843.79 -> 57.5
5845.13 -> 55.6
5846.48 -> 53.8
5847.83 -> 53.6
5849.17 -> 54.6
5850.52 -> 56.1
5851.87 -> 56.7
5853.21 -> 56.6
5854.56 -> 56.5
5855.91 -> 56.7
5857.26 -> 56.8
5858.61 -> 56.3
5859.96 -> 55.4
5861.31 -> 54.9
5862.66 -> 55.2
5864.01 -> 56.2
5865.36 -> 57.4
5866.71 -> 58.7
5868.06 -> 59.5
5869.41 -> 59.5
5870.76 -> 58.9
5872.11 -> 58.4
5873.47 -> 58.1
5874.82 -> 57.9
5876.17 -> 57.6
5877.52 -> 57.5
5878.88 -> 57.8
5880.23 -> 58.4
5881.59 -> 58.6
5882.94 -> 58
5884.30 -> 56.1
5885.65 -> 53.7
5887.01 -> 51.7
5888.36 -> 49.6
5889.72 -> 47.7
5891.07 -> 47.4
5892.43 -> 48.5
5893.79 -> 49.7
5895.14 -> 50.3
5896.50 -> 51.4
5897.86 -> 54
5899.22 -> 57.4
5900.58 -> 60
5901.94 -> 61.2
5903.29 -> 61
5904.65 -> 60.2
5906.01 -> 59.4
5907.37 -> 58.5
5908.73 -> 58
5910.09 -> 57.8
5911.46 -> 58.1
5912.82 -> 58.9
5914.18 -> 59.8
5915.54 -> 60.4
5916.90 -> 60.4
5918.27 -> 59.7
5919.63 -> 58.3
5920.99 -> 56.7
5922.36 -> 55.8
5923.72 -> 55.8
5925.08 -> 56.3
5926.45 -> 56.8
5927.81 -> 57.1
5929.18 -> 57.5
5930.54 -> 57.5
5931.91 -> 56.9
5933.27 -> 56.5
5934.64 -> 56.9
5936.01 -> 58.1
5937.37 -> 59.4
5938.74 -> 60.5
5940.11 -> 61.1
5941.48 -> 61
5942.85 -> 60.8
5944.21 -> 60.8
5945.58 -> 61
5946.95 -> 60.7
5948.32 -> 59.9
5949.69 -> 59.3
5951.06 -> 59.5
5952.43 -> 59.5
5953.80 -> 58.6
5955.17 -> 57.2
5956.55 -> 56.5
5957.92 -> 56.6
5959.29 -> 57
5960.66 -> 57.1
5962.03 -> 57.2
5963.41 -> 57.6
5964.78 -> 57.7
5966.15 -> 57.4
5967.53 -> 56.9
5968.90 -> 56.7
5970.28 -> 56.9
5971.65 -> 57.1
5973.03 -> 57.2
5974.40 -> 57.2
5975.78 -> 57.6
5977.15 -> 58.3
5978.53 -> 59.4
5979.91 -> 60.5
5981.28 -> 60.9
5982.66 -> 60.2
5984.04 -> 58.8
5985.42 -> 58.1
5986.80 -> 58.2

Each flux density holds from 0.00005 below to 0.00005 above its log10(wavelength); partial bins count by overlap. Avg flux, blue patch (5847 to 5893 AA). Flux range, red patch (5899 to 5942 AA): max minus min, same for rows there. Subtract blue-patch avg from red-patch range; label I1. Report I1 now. -50.4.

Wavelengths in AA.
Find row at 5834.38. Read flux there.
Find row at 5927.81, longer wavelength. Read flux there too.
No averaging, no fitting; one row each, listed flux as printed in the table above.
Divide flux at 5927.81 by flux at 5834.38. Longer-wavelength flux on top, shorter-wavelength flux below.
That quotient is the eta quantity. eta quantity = 0.93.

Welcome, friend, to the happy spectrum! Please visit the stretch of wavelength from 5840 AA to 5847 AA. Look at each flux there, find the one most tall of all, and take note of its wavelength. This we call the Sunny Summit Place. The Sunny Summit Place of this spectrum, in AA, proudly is 5841.10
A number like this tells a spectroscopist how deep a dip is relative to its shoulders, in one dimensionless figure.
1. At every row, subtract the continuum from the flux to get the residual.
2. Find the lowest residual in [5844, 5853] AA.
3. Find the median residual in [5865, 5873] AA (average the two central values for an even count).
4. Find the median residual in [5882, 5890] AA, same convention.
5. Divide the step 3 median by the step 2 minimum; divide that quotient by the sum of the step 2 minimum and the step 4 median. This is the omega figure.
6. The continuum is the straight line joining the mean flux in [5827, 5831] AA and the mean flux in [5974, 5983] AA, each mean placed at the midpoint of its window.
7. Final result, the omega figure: 0.01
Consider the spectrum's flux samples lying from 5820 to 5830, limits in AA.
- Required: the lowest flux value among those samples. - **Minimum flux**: 57.3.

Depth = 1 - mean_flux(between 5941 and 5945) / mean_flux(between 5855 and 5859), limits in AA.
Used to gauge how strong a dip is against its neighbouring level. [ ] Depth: -0.08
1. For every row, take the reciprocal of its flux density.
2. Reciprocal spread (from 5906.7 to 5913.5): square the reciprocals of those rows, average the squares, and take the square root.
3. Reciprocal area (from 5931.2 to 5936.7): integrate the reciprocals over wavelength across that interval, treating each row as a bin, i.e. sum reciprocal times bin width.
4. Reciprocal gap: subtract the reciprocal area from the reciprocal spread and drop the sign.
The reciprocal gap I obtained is 0.08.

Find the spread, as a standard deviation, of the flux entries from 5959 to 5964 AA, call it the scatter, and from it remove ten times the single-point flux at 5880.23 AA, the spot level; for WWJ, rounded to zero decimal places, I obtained -584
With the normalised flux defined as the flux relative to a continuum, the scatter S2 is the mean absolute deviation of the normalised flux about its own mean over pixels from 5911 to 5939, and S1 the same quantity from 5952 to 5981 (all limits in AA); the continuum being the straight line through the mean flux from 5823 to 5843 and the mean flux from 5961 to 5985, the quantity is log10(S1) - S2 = -1.89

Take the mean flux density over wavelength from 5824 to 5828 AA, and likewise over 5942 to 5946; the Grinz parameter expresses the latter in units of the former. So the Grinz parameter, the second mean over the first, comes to 1.06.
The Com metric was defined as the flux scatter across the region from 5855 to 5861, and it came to 0.6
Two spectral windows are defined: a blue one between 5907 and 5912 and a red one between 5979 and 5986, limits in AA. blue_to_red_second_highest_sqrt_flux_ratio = 0.980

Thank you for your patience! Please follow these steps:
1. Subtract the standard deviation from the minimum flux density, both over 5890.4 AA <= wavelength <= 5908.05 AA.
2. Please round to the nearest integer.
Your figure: 42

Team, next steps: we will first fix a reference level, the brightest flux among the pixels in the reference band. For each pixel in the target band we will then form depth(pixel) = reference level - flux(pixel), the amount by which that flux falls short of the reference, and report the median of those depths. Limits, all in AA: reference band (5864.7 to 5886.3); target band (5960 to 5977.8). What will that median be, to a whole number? 2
